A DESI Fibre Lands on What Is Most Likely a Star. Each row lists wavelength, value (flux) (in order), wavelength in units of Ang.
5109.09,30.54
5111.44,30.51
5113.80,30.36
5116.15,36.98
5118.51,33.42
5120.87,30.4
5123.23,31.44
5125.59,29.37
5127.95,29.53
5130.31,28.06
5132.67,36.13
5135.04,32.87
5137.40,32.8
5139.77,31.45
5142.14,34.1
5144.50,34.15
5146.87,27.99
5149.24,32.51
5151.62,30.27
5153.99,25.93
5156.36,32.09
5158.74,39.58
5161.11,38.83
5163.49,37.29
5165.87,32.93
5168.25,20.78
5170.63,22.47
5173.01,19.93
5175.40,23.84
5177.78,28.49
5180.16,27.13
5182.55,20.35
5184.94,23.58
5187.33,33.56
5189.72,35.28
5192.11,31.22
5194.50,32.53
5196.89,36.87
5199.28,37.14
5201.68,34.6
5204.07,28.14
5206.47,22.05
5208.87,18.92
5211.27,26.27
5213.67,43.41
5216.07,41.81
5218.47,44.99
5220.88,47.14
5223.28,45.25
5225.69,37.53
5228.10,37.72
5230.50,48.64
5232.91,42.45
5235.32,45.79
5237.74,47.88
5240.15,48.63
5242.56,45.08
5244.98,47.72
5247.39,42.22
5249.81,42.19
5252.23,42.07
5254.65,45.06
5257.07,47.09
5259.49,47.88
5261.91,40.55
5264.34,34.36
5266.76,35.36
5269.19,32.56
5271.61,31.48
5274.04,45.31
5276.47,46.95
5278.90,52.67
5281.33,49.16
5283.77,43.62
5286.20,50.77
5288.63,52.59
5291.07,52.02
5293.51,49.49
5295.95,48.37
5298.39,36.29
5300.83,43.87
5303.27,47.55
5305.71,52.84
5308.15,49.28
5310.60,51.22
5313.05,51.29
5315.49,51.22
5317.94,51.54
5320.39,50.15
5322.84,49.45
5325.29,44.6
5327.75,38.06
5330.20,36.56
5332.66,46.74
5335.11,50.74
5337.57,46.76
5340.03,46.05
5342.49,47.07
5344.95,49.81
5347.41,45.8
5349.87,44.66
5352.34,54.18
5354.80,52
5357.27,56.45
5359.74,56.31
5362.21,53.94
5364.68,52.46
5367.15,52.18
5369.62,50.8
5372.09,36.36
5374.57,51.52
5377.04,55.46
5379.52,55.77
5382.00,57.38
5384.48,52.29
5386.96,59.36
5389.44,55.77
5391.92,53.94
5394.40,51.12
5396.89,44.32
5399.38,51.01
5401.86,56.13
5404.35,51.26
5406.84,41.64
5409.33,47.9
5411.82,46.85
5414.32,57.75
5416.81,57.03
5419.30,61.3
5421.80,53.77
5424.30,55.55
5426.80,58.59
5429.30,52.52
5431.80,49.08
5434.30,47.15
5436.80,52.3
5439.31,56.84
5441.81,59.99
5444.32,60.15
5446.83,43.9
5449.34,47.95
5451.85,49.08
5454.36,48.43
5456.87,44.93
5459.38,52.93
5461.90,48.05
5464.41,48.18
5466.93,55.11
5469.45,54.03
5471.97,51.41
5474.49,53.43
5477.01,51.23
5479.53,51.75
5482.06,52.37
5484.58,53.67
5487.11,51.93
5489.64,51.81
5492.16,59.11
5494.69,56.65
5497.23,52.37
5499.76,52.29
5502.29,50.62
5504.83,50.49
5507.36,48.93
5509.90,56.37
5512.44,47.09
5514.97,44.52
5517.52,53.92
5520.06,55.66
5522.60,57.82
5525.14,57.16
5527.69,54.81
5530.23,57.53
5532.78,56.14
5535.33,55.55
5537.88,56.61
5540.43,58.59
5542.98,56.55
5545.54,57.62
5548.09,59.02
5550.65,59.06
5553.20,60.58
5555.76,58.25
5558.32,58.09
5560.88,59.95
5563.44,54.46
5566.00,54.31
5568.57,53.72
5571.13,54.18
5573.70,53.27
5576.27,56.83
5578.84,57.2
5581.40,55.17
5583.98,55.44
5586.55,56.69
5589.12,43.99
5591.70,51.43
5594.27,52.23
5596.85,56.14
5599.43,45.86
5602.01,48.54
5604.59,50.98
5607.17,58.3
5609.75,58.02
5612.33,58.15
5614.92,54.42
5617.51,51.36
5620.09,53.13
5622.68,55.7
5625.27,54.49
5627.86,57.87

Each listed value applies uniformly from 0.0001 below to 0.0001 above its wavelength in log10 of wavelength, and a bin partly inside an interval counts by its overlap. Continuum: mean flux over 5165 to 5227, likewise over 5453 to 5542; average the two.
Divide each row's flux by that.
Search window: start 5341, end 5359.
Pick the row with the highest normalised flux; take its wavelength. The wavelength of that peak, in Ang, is 5357.27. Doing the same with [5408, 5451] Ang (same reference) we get 5419.30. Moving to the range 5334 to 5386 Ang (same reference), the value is 5382.00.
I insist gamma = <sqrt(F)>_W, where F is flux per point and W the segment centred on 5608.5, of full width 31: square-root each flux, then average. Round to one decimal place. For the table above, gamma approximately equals 7.3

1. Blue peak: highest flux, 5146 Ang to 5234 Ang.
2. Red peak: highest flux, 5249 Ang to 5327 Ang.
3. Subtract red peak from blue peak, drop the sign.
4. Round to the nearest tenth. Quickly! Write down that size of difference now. 4.2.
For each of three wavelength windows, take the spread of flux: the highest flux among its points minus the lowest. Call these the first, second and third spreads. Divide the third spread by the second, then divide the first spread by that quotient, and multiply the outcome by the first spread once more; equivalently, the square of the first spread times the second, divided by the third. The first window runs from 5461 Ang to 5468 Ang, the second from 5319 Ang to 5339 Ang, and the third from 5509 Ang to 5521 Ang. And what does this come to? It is 60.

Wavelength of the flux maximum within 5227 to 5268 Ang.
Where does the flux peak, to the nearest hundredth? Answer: 5230.50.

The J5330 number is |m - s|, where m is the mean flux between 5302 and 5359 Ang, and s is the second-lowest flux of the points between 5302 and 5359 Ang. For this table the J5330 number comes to 10.4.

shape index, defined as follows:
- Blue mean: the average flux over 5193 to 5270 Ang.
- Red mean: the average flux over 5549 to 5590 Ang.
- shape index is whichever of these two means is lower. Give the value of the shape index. 40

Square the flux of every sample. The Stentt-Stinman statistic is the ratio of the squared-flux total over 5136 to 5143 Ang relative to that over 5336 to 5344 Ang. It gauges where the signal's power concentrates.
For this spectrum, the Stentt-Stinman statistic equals 0.49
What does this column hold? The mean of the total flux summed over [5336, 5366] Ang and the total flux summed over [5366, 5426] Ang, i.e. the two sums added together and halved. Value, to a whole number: 931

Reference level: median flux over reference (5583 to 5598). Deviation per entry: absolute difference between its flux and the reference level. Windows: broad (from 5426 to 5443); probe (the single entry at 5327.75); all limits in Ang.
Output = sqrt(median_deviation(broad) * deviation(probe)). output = 9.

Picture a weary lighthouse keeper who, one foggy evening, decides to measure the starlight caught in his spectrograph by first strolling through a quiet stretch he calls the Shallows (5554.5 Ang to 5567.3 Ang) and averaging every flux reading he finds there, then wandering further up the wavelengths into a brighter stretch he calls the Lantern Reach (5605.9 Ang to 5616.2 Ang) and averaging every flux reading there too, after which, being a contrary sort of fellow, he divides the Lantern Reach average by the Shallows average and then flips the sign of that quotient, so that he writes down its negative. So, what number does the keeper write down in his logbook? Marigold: -1.00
